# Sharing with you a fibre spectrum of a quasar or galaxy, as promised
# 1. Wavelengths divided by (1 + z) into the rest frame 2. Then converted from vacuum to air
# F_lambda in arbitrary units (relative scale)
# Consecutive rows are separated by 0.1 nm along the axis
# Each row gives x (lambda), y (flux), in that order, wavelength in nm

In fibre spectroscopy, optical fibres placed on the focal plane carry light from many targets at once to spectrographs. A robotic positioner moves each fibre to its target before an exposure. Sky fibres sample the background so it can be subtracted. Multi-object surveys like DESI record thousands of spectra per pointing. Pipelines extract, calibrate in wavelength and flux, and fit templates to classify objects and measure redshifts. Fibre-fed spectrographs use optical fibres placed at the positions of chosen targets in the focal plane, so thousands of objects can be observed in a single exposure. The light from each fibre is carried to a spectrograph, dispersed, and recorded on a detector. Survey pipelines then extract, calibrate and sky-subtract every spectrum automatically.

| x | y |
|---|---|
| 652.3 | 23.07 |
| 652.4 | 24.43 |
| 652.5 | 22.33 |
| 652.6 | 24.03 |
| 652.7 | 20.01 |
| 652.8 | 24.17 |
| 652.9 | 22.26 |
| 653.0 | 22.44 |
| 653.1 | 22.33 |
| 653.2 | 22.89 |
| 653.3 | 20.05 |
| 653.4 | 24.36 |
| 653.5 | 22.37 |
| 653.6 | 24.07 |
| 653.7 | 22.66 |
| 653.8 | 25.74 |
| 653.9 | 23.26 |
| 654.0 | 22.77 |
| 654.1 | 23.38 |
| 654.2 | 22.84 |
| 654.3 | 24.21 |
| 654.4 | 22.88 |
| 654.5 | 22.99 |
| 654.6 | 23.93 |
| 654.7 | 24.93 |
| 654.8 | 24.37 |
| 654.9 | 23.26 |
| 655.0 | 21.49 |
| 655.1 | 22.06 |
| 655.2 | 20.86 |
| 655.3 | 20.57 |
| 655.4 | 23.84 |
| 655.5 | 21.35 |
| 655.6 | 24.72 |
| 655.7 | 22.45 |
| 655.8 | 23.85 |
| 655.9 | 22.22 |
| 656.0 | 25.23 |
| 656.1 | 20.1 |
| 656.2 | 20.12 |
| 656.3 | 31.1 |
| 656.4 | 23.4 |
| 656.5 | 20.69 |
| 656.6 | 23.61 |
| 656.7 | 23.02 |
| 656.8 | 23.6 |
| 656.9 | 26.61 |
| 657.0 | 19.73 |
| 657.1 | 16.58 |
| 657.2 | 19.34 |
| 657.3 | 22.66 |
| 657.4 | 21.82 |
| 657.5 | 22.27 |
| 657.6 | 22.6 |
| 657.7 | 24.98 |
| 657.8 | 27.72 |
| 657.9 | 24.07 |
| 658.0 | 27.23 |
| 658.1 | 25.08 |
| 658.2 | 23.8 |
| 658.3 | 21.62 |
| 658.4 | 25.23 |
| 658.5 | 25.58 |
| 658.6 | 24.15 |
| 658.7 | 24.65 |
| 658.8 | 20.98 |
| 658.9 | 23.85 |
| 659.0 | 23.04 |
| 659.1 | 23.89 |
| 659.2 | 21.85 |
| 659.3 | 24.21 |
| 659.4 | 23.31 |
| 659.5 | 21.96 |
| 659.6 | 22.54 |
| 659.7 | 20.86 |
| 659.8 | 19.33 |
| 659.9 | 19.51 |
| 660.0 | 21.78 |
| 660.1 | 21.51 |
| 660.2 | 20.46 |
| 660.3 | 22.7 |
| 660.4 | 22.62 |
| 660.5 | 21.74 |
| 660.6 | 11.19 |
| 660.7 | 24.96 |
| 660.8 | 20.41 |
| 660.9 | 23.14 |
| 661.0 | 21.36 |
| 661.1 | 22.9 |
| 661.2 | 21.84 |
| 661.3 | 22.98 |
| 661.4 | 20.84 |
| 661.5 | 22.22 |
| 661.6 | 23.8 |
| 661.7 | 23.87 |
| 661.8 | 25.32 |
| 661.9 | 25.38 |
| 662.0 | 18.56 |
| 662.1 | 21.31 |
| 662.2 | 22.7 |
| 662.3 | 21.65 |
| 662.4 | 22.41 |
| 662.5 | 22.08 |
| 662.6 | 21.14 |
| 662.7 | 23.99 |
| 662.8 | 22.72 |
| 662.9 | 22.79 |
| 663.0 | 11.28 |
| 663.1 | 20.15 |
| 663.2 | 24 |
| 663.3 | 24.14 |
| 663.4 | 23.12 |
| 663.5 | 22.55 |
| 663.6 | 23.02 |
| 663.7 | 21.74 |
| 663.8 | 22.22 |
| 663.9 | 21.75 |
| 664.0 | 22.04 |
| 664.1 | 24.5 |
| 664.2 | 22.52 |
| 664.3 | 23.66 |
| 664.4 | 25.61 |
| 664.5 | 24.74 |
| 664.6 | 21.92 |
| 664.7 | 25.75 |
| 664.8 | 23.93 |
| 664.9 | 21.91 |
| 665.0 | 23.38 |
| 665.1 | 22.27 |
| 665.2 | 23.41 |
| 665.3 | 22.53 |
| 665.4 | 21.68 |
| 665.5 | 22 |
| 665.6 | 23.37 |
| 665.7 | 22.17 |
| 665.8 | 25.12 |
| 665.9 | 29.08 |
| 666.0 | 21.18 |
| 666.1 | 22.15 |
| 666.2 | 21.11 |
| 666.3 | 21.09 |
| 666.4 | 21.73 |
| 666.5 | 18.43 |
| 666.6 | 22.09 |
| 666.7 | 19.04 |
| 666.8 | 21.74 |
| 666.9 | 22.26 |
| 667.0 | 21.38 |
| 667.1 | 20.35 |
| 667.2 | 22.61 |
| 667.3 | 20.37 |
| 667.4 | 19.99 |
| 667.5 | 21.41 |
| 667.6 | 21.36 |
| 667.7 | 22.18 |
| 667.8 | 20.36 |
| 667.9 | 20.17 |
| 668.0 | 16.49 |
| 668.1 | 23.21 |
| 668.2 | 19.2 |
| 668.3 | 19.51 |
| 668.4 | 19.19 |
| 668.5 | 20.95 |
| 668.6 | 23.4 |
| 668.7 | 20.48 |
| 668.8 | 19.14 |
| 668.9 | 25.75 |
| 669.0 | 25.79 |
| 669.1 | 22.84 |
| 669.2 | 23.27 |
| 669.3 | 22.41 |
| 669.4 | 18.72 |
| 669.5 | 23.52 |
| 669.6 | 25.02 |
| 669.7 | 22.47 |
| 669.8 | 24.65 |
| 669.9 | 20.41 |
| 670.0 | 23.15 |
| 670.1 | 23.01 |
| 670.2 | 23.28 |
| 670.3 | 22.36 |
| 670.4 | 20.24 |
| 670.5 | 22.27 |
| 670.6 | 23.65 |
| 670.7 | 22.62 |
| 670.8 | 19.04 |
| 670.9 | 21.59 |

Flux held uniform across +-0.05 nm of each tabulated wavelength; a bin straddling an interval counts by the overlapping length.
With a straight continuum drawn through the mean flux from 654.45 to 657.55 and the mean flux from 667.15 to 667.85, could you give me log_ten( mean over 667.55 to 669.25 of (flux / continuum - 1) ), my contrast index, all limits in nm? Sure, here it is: -1.84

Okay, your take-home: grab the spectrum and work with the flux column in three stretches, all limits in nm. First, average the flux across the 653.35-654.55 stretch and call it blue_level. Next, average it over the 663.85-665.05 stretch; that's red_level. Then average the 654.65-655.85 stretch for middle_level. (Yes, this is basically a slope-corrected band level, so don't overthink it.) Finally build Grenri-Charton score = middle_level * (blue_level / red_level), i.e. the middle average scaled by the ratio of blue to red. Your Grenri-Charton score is 22.8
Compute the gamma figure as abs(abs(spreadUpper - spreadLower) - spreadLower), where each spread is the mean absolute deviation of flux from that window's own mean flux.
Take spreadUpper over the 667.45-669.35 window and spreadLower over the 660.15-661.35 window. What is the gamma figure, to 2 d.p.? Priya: 1.84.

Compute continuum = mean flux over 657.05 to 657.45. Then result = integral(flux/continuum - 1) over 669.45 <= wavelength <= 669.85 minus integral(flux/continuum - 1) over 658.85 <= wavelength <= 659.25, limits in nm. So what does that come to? 0.02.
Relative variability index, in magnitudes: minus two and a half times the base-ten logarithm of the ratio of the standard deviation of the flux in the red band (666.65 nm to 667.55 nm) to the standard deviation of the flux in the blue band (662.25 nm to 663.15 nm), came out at 1.3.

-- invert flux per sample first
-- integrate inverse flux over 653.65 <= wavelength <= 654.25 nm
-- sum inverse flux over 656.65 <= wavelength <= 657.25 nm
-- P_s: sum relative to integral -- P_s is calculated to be 11.2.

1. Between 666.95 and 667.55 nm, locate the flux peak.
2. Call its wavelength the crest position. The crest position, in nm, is 667.2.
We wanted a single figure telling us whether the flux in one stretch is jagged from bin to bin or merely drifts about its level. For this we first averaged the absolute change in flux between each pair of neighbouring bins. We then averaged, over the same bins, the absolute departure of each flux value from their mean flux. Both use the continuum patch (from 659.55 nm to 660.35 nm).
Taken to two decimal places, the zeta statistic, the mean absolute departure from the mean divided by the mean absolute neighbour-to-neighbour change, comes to 0.79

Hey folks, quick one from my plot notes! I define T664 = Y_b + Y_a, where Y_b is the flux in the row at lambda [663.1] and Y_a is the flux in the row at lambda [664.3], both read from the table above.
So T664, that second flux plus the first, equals 44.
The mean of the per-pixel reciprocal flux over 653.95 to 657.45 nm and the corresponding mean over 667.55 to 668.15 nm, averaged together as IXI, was 0.0467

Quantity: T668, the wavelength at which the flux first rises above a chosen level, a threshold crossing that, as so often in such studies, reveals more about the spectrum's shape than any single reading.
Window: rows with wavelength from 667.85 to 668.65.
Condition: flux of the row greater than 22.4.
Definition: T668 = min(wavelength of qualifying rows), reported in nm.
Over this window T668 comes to 668.1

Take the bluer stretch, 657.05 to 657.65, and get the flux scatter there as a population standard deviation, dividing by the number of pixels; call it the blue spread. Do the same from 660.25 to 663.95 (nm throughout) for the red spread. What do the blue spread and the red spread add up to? 5.1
